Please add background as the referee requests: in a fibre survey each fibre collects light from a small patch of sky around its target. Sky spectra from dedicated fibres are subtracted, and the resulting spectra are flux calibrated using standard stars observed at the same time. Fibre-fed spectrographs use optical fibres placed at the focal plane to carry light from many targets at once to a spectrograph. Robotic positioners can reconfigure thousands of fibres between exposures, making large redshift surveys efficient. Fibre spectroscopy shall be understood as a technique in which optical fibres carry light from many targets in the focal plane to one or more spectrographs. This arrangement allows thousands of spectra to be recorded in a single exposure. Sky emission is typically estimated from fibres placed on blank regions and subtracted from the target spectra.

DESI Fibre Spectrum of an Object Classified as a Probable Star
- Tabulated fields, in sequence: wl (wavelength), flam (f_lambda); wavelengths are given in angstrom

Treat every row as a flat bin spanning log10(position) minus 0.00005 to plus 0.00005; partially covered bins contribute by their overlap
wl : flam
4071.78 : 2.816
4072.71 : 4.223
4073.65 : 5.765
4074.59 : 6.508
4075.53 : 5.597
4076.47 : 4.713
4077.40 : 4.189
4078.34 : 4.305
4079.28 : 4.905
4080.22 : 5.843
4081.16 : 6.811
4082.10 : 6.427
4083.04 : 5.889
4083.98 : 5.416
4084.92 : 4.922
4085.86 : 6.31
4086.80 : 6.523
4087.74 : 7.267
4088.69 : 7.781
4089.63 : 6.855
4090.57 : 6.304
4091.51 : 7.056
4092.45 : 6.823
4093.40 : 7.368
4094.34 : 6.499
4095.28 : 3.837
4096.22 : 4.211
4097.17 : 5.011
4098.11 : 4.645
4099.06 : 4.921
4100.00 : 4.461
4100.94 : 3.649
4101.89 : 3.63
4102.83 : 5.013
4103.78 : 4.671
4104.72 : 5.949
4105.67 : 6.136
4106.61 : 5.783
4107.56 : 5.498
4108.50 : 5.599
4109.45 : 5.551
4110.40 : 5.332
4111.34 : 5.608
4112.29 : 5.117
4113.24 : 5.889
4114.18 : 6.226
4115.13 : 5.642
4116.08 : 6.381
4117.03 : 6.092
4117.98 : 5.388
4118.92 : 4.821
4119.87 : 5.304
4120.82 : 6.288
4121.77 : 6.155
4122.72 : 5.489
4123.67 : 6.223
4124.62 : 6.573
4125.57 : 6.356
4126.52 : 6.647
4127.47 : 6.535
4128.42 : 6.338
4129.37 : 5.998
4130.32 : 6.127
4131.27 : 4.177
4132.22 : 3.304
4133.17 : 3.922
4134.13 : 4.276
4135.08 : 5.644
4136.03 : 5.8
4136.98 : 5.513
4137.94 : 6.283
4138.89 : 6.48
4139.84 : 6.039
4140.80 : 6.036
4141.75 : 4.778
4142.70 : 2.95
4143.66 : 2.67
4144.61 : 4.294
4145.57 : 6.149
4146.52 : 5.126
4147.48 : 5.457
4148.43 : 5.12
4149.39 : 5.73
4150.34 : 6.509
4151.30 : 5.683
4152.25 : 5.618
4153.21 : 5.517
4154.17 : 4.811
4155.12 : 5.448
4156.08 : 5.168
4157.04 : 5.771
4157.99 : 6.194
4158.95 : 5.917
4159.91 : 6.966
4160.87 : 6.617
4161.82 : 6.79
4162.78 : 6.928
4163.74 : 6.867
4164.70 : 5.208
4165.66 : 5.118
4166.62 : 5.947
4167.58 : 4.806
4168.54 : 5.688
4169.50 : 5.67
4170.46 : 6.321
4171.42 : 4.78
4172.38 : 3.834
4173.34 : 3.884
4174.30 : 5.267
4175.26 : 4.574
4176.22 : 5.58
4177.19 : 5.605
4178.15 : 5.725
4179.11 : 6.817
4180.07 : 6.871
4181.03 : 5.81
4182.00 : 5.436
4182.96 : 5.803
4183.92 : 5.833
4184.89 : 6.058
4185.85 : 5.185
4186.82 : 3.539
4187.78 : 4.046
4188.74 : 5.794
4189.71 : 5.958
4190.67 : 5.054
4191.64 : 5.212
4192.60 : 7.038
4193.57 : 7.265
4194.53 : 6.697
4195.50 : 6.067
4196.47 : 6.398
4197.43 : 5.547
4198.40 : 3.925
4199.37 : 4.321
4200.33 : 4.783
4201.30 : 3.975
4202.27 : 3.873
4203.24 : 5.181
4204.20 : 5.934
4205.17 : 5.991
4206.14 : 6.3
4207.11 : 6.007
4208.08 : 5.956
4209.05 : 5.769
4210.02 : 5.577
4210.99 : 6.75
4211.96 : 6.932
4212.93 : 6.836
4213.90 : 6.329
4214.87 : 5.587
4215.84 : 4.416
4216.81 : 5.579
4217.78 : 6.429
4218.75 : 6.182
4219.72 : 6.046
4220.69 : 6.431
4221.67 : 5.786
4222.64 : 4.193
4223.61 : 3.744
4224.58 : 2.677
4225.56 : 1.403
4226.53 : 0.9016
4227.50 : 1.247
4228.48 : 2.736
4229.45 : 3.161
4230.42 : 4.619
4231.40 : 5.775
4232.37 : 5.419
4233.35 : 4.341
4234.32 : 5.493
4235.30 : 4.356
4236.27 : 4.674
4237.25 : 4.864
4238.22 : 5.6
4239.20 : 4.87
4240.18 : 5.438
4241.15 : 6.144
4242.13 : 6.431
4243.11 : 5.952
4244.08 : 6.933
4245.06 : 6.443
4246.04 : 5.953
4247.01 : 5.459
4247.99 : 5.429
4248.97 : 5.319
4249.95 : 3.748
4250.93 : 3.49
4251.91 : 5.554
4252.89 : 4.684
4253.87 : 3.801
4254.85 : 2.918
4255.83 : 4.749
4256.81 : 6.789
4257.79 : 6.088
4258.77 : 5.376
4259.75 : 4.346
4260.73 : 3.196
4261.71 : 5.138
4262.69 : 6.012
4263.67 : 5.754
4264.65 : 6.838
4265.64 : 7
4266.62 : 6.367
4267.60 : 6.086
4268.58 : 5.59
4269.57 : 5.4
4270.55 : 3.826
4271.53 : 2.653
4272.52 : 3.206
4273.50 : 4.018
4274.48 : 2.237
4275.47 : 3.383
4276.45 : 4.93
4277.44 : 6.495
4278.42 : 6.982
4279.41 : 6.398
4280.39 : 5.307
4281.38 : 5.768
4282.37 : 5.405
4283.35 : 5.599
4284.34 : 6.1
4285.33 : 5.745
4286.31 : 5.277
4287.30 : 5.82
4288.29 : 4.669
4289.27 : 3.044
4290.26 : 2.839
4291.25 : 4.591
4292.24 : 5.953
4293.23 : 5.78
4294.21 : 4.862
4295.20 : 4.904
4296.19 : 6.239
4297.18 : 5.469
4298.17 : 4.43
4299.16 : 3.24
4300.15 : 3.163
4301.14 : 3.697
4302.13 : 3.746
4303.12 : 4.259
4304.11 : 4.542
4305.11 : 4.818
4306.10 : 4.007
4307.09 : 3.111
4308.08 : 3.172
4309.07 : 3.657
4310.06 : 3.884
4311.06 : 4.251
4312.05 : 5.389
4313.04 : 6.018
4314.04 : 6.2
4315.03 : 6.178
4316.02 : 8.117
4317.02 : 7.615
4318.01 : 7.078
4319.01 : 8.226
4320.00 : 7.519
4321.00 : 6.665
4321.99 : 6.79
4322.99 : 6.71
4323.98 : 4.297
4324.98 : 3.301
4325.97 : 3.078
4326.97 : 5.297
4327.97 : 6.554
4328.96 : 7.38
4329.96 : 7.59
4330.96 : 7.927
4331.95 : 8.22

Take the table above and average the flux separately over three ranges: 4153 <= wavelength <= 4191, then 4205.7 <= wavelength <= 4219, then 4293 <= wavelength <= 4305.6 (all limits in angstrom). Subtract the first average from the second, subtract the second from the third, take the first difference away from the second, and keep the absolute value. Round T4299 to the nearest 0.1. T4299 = 2.0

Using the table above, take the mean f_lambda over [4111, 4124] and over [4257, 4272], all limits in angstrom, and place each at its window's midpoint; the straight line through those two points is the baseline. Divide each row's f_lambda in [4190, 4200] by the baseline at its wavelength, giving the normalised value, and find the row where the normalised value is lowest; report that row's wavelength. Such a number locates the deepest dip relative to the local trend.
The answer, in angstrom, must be 4198.40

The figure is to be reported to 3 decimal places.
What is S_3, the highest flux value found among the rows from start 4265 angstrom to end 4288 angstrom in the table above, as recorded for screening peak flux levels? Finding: 7.000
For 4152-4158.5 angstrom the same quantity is 6.194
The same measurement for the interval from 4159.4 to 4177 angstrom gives 6.966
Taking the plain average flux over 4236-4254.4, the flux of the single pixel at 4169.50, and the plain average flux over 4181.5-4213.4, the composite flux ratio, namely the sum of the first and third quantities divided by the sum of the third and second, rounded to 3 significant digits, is 0.968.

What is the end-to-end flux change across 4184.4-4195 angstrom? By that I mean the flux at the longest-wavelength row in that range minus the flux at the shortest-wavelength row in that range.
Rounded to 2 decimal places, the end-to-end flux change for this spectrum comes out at 0.64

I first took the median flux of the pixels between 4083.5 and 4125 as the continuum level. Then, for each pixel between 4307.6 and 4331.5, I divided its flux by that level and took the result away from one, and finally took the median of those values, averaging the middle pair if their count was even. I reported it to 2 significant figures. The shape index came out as -0.13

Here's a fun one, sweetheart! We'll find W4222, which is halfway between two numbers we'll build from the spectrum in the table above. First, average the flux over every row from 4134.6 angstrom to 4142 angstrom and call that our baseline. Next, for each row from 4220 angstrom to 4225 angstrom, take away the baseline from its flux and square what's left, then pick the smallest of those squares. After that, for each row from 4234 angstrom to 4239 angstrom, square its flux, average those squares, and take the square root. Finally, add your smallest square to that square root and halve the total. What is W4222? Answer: 2.51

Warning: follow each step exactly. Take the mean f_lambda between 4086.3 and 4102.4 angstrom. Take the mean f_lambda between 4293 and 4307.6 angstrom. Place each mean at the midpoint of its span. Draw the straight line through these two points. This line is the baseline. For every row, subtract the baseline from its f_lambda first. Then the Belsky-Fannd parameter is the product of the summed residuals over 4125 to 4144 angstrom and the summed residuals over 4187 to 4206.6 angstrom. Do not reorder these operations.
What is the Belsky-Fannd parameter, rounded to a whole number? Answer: -25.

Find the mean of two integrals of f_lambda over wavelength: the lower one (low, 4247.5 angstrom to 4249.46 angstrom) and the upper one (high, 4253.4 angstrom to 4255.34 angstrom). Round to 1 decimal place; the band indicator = 8.5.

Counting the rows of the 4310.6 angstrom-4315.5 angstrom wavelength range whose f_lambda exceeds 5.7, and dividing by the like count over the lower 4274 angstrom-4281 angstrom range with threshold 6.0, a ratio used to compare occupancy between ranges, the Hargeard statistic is 1.0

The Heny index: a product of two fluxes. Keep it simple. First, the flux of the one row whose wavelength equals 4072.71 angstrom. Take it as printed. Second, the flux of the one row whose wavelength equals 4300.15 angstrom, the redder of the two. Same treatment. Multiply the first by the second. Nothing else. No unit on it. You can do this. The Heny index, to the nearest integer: 13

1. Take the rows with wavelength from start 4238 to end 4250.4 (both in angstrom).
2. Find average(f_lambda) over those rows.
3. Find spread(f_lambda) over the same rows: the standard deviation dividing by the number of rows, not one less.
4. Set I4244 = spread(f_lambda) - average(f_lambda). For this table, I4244 -4.9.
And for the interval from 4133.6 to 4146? -3.9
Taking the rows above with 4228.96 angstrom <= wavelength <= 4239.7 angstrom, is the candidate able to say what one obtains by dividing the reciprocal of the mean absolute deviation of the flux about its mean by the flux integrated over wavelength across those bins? 0.035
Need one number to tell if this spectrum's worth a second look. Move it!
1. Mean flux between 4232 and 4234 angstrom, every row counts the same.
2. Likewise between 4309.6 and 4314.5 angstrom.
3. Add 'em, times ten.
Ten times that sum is 100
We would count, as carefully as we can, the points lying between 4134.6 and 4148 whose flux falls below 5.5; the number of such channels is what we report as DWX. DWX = 6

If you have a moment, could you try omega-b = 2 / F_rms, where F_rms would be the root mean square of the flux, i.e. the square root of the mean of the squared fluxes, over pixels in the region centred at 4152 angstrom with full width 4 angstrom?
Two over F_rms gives 0.342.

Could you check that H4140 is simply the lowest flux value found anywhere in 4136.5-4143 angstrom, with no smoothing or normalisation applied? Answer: 2.95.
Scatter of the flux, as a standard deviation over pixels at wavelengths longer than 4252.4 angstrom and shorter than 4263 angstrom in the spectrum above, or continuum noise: 1.2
